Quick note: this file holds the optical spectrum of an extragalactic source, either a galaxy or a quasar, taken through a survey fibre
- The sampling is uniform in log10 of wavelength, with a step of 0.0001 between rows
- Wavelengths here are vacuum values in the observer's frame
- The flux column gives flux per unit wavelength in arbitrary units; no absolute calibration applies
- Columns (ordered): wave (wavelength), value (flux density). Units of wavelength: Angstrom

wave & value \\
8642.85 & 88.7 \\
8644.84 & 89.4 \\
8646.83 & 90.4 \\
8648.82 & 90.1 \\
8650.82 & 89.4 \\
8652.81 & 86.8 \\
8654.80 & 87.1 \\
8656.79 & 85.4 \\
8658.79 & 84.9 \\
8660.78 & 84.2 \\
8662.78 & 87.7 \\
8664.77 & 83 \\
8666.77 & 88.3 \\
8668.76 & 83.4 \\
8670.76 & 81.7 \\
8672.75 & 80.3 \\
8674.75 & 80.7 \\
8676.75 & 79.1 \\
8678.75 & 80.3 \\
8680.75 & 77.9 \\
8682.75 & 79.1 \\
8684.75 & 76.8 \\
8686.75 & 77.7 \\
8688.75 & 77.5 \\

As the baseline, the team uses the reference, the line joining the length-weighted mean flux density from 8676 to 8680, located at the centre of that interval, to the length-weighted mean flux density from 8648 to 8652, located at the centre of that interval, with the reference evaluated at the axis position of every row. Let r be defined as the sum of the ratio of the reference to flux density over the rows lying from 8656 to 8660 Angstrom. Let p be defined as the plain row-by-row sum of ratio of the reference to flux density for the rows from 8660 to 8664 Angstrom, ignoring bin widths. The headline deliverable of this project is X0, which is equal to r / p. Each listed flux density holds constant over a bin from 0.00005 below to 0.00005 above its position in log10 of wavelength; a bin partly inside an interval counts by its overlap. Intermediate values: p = 1.986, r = 2.04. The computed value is 1.03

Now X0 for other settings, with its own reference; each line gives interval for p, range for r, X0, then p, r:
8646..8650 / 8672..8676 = 1.01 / 2.000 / 2.01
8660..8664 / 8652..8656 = 1.02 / 1.986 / 2.03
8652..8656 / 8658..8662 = 1.00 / 2.027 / 2.03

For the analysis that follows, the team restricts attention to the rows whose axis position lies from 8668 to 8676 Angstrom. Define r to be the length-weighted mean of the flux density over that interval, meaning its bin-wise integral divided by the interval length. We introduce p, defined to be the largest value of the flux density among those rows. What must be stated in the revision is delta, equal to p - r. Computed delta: 2.0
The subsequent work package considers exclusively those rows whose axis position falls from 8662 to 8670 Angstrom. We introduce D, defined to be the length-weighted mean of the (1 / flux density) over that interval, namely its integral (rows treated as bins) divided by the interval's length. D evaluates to 0.0117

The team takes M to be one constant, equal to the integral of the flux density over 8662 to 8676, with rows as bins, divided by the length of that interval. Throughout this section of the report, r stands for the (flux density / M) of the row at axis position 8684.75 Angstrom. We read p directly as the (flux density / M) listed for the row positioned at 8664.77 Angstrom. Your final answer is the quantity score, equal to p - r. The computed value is 0.07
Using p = 0.99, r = 0.92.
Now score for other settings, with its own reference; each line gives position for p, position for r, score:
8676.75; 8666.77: -0.11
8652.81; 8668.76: 0.04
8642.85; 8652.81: 0.02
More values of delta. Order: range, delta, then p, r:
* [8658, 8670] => 3.1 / 88.3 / 85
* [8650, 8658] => 2.3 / 89.4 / 87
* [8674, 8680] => 0.9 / 80.7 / 80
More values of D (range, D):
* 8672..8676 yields 0.0124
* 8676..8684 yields 0.0126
